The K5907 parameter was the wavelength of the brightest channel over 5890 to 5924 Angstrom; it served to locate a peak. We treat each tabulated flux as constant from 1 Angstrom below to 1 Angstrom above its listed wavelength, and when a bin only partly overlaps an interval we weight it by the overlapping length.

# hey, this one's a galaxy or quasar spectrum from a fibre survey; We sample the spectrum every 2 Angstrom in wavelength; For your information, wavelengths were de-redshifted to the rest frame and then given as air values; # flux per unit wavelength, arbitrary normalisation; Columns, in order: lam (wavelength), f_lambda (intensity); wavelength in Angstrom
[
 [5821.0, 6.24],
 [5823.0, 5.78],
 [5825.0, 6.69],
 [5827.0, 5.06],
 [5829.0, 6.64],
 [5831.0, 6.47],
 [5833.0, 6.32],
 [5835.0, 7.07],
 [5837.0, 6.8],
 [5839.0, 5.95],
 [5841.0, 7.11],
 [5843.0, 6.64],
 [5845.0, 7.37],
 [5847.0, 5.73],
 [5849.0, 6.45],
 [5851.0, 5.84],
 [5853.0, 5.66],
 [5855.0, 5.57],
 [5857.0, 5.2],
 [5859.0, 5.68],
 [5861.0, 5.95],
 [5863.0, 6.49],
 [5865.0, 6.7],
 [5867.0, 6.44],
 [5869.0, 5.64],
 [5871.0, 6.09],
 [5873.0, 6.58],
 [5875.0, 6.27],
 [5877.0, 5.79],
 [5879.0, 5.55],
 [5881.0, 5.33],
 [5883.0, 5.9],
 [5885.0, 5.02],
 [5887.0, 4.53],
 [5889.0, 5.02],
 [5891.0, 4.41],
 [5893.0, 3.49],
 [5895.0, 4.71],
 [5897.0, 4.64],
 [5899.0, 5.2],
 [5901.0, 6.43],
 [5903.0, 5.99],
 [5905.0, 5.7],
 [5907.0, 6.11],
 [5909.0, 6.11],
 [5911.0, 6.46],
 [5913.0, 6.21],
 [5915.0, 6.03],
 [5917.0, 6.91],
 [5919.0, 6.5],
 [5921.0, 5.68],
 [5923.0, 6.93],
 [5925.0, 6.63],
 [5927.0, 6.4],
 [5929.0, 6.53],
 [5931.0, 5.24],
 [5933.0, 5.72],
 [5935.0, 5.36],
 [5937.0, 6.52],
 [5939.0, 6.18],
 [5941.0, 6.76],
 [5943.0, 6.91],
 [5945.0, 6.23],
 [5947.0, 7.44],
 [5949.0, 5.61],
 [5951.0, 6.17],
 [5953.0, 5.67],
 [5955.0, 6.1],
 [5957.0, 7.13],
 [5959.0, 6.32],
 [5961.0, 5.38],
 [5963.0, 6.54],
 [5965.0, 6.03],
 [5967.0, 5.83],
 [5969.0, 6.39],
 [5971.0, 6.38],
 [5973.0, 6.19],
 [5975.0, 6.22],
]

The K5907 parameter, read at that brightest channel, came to 5923.0 Angstrom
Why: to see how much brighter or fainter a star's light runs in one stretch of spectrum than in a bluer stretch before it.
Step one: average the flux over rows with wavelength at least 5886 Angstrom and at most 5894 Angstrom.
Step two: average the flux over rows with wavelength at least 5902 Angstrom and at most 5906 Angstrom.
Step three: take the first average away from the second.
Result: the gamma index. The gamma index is 1.5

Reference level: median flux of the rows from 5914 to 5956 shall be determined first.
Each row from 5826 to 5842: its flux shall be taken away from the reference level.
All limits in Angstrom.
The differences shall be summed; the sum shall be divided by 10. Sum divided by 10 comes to -0.16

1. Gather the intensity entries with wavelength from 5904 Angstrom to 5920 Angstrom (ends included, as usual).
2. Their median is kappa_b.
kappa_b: 6.16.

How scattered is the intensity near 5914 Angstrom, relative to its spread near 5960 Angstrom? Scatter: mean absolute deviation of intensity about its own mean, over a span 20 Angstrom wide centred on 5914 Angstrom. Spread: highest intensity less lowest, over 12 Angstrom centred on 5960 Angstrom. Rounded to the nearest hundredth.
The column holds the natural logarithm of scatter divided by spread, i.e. -1.61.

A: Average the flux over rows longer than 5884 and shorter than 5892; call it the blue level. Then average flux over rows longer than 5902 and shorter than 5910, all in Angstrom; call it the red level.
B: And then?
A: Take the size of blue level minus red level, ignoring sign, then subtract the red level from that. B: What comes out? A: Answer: -4.7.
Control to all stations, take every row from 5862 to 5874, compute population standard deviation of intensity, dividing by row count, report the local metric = 0.36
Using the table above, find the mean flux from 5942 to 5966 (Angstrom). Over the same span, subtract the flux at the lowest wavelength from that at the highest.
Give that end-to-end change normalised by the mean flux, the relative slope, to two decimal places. -0.14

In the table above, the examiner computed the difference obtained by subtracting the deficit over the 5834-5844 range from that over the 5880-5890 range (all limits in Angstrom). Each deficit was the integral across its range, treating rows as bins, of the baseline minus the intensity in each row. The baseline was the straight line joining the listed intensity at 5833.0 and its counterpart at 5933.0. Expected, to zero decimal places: 13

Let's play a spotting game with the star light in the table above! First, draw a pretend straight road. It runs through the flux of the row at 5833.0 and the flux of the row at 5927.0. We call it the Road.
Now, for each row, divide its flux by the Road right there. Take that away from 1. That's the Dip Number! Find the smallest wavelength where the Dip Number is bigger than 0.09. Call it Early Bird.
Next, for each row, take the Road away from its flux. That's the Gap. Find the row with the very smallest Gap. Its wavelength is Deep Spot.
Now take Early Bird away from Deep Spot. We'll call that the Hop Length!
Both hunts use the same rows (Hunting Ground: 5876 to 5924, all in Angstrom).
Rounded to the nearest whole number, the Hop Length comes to 14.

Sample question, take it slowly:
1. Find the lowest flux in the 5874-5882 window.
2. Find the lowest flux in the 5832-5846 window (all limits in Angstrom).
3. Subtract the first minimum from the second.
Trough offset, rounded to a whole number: 1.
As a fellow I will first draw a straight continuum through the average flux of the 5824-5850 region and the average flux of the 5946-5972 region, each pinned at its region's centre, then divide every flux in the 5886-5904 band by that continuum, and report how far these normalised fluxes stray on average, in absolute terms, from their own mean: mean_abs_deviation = 0.10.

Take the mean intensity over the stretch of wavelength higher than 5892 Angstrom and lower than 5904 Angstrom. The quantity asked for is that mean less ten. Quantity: -4.9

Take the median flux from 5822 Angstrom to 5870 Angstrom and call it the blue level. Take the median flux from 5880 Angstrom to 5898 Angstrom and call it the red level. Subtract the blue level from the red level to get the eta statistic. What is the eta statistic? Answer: -1.7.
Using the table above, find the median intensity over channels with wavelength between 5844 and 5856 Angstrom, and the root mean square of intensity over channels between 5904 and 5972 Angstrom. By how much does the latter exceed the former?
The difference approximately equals 0.47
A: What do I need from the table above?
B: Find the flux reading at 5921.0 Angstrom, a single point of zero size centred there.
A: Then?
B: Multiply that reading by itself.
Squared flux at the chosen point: 32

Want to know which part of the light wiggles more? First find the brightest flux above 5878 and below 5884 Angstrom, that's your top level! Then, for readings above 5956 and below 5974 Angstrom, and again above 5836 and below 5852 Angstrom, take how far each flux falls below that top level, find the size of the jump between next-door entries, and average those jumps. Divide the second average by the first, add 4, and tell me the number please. 5.61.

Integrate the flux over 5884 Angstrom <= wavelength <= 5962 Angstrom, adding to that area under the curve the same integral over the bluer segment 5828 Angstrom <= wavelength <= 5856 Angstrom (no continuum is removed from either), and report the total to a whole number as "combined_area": 640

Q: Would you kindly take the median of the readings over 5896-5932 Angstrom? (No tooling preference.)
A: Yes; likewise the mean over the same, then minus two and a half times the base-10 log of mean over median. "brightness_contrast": 0.012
